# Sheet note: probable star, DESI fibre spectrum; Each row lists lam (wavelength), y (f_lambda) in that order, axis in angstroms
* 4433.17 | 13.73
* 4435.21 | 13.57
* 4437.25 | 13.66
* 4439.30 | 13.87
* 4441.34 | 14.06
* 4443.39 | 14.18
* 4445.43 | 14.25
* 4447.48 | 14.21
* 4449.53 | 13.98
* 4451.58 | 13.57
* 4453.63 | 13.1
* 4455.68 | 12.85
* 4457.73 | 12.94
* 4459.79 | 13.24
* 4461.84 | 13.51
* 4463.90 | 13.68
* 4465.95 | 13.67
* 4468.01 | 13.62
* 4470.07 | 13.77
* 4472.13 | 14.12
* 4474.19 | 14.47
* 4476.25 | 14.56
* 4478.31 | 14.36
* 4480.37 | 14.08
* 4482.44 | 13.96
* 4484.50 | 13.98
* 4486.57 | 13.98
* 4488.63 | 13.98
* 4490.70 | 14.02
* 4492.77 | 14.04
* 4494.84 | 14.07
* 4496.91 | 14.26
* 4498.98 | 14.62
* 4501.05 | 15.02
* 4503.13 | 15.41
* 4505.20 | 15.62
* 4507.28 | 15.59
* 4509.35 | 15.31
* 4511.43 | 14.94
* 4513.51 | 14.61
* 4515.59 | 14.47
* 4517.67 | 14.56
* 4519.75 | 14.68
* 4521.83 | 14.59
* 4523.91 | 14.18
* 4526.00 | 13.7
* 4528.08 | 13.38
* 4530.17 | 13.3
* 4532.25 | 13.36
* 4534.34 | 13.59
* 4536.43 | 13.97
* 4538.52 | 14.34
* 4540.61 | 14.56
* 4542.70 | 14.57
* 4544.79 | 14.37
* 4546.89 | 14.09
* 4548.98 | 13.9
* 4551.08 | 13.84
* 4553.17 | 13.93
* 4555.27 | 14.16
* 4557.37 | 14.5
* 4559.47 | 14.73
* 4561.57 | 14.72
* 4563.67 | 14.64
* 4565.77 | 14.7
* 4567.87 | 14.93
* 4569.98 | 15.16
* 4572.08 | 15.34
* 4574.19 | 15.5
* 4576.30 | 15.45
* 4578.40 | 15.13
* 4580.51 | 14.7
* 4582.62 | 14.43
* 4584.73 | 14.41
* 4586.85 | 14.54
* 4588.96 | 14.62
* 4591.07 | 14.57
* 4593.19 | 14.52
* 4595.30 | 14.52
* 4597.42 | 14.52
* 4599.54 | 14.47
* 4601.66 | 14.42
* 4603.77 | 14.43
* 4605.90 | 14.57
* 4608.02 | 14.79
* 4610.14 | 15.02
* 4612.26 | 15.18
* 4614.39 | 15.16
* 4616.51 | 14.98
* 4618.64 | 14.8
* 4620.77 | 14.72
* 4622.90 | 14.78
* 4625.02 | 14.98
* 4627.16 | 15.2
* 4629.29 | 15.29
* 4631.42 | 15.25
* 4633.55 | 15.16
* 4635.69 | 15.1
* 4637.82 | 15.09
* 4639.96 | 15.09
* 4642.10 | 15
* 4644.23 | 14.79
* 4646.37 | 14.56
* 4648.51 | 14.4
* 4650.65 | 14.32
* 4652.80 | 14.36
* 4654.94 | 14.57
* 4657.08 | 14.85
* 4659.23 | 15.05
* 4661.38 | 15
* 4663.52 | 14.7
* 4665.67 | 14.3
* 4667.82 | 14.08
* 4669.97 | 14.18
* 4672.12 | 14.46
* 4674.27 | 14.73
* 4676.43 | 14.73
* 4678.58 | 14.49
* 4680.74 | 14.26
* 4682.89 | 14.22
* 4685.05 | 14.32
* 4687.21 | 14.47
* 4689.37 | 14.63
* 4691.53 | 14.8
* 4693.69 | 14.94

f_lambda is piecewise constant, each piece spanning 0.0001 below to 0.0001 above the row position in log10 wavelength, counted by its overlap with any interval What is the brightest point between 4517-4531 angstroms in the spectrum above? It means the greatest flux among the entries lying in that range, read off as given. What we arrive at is 14.68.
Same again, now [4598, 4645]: 15.29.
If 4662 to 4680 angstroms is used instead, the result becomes 14.73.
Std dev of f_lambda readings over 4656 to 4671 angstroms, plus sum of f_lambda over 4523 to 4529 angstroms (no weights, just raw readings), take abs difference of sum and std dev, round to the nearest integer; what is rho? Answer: 41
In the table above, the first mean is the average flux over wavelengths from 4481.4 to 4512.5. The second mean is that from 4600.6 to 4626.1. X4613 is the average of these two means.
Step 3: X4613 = 14.7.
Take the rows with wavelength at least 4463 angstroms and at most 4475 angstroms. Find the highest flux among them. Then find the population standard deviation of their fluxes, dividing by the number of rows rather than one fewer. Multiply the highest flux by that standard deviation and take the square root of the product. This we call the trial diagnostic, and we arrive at 2.1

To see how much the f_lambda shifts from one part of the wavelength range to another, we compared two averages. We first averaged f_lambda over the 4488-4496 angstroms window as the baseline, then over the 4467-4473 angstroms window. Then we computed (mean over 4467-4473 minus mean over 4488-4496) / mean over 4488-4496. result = -0.014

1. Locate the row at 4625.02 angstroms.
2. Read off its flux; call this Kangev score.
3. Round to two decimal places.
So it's 14.98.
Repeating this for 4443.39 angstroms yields 14.18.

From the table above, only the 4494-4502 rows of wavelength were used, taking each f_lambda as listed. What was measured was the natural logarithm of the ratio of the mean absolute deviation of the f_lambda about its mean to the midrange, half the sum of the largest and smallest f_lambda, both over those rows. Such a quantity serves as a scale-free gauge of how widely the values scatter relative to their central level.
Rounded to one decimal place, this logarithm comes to -3.8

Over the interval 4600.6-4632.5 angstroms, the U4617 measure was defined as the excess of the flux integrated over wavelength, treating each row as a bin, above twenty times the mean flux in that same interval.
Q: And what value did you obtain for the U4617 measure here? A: 177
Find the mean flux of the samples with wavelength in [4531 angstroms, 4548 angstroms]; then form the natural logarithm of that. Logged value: 2.65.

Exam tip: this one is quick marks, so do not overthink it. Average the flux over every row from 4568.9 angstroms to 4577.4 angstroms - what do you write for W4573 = 15.4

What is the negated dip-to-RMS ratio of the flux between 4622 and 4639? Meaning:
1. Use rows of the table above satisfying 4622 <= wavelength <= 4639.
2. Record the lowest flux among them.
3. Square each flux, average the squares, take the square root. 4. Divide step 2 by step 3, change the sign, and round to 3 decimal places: -0.978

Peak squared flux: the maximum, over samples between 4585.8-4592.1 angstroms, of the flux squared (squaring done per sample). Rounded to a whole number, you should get 214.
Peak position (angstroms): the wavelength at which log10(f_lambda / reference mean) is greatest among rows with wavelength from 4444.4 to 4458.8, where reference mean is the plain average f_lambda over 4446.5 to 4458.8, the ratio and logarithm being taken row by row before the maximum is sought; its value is 4445.43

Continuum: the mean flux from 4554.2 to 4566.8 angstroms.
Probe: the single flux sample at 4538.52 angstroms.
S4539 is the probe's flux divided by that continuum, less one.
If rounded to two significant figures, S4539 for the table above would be -0.016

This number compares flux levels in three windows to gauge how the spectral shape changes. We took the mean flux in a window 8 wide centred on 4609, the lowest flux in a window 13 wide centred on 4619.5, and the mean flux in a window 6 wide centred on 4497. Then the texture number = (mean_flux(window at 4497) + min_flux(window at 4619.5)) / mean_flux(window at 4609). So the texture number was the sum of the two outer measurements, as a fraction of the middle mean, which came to 1.95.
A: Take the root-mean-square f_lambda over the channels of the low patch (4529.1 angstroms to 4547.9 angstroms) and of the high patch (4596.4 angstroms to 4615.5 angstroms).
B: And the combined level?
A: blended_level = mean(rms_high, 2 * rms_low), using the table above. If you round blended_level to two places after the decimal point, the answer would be 21.39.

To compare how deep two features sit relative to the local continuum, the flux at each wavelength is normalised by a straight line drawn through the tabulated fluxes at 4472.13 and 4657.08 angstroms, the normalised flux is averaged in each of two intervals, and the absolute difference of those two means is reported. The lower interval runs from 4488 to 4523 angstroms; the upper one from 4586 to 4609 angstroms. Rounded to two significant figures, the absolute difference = 0.036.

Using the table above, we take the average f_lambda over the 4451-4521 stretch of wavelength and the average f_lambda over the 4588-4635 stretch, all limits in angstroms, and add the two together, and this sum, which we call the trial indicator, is 29.0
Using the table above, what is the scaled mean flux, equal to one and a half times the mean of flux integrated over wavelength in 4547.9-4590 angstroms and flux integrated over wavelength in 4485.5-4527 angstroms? 917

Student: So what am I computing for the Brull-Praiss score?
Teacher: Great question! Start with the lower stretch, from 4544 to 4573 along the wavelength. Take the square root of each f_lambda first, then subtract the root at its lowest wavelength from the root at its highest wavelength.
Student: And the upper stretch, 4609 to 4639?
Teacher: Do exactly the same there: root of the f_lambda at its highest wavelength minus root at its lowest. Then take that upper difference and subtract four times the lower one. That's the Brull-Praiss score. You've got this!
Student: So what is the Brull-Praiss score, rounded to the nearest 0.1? -0.5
